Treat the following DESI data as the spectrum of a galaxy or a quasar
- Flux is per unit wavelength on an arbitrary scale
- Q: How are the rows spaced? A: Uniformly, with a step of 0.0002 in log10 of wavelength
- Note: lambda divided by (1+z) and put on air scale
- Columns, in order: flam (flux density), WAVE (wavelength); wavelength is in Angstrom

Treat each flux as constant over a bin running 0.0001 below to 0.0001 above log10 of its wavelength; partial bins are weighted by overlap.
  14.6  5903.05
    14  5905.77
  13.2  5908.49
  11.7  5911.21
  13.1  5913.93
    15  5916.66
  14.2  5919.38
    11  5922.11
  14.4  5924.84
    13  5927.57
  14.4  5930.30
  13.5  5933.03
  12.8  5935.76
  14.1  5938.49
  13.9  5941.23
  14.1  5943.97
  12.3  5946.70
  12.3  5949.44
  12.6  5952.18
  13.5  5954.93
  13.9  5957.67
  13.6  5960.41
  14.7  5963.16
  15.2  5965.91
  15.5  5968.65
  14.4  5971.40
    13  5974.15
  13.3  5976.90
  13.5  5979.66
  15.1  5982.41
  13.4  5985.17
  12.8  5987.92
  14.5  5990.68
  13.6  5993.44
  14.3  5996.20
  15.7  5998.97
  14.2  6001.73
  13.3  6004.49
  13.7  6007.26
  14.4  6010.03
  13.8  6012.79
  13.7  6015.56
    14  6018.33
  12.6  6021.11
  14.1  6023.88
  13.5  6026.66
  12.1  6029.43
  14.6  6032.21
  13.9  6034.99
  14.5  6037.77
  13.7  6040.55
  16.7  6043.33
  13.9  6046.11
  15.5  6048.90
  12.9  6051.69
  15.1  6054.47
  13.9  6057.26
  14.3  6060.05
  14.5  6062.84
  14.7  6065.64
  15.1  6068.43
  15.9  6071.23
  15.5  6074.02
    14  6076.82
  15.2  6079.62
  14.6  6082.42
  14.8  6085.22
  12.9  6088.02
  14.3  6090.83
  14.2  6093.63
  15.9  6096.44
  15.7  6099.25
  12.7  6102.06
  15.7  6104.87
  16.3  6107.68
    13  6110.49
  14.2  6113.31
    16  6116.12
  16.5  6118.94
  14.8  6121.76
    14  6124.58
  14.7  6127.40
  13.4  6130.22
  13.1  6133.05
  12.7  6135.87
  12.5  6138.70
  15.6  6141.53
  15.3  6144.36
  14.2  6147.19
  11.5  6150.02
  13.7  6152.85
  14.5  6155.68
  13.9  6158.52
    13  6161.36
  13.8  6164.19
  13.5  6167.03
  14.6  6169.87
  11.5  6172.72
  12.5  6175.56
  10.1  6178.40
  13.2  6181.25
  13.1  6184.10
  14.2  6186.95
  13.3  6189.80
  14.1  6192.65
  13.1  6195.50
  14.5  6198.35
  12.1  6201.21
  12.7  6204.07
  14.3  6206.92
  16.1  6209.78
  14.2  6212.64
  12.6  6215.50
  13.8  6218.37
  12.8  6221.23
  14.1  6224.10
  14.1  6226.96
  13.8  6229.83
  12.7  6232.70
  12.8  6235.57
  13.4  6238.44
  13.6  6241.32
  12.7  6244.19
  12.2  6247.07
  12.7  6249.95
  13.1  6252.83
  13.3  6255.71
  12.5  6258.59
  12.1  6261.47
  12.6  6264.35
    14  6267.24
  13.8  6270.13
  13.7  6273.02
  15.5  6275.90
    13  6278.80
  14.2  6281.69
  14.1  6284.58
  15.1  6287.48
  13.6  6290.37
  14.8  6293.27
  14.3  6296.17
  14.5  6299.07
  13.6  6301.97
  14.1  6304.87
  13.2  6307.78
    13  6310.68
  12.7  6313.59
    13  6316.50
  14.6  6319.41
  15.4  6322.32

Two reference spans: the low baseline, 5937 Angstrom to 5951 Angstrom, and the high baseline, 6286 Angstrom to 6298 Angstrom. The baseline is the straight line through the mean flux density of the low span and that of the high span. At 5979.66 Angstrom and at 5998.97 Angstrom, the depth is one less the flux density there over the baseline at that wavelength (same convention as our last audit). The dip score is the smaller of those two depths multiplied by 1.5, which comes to -0.24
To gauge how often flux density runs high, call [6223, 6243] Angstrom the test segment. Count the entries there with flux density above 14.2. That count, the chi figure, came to 0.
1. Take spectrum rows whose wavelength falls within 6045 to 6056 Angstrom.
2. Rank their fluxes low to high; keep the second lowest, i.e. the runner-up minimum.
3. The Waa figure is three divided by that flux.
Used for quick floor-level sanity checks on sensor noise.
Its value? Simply 0.216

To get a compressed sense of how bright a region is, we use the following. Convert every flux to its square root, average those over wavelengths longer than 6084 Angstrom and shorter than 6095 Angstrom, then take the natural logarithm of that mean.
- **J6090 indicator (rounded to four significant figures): 1.321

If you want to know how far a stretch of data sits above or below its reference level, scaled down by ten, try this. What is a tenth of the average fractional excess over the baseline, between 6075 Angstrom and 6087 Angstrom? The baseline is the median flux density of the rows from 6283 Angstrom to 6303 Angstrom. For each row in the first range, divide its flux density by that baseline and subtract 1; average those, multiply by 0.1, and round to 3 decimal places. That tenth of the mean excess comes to 0.002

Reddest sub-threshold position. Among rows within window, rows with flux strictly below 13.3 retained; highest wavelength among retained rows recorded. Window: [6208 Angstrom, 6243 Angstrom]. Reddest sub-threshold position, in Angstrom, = 6235.57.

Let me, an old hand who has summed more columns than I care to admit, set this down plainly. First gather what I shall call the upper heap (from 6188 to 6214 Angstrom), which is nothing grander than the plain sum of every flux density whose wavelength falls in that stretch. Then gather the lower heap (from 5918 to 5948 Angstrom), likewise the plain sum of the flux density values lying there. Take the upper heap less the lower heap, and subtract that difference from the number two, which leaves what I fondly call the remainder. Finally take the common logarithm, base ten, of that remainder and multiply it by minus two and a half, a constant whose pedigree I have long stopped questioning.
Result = -3.5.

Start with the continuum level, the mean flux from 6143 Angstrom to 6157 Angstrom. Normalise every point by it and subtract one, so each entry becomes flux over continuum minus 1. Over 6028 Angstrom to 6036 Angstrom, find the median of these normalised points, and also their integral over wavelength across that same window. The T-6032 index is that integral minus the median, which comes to -0.19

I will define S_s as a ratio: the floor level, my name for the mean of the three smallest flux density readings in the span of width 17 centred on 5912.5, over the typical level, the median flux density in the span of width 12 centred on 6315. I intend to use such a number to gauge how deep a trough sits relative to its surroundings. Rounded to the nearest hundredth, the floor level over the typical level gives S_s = 0.97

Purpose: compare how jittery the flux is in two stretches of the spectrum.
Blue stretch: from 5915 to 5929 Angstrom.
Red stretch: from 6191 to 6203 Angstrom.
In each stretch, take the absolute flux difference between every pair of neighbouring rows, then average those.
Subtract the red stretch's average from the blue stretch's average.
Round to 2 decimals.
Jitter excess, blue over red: 0.60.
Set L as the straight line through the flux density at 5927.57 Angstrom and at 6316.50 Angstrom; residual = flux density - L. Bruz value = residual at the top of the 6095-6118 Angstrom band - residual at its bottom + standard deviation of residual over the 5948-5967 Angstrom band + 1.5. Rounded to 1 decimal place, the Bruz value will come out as 2.6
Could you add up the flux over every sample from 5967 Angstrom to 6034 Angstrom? 333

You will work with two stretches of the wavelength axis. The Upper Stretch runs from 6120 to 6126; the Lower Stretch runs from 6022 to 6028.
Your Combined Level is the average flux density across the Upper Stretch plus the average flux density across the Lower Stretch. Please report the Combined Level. 28.2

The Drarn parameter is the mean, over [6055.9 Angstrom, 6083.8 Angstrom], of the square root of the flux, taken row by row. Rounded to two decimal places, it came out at 3.84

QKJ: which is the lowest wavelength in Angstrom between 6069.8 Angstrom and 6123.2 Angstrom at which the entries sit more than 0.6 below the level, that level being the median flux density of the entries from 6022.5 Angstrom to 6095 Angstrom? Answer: 6088.02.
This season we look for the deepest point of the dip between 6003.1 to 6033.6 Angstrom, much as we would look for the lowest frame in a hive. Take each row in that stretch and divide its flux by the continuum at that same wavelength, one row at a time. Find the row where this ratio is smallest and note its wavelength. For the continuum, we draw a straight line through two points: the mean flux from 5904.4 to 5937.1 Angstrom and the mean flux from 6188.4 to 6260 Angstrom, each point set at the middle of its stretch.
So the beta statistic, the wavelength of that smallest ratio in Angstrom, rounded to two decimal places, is 6029.43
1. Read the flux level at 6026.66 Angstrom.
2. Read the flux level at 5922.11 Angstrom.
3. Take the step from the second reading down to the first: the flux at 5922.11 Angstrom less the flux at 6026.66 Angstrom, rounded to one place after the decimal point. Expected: -2.5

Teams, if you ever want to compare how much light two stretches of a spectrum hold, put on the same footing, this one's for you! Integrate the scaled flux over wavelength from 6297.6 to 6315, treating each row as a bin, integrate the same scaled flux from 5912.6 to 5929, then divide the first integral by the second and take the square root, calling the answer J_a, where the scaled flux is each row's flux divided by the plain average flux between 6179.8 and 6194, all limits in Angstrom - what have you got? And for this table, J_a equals 1.03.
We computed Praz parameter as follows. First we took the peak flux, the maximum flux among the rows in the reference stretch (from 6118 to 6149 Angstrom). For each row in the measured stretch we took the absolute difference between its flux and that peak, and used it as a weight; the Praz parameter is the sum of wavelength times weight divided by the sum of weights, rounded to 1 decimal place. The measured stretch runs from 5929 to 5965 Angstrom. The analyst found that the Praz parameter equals 5946.7 Angstrom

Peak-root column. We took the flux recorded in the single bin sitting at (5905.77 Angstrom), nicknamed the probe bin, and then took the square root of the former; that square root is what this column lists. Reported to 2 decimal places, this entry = 3.74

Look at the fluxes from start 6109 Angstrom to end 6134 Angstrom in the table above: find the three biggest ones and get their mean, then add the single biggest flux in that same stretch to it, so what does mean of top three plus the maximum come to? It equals 32.3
